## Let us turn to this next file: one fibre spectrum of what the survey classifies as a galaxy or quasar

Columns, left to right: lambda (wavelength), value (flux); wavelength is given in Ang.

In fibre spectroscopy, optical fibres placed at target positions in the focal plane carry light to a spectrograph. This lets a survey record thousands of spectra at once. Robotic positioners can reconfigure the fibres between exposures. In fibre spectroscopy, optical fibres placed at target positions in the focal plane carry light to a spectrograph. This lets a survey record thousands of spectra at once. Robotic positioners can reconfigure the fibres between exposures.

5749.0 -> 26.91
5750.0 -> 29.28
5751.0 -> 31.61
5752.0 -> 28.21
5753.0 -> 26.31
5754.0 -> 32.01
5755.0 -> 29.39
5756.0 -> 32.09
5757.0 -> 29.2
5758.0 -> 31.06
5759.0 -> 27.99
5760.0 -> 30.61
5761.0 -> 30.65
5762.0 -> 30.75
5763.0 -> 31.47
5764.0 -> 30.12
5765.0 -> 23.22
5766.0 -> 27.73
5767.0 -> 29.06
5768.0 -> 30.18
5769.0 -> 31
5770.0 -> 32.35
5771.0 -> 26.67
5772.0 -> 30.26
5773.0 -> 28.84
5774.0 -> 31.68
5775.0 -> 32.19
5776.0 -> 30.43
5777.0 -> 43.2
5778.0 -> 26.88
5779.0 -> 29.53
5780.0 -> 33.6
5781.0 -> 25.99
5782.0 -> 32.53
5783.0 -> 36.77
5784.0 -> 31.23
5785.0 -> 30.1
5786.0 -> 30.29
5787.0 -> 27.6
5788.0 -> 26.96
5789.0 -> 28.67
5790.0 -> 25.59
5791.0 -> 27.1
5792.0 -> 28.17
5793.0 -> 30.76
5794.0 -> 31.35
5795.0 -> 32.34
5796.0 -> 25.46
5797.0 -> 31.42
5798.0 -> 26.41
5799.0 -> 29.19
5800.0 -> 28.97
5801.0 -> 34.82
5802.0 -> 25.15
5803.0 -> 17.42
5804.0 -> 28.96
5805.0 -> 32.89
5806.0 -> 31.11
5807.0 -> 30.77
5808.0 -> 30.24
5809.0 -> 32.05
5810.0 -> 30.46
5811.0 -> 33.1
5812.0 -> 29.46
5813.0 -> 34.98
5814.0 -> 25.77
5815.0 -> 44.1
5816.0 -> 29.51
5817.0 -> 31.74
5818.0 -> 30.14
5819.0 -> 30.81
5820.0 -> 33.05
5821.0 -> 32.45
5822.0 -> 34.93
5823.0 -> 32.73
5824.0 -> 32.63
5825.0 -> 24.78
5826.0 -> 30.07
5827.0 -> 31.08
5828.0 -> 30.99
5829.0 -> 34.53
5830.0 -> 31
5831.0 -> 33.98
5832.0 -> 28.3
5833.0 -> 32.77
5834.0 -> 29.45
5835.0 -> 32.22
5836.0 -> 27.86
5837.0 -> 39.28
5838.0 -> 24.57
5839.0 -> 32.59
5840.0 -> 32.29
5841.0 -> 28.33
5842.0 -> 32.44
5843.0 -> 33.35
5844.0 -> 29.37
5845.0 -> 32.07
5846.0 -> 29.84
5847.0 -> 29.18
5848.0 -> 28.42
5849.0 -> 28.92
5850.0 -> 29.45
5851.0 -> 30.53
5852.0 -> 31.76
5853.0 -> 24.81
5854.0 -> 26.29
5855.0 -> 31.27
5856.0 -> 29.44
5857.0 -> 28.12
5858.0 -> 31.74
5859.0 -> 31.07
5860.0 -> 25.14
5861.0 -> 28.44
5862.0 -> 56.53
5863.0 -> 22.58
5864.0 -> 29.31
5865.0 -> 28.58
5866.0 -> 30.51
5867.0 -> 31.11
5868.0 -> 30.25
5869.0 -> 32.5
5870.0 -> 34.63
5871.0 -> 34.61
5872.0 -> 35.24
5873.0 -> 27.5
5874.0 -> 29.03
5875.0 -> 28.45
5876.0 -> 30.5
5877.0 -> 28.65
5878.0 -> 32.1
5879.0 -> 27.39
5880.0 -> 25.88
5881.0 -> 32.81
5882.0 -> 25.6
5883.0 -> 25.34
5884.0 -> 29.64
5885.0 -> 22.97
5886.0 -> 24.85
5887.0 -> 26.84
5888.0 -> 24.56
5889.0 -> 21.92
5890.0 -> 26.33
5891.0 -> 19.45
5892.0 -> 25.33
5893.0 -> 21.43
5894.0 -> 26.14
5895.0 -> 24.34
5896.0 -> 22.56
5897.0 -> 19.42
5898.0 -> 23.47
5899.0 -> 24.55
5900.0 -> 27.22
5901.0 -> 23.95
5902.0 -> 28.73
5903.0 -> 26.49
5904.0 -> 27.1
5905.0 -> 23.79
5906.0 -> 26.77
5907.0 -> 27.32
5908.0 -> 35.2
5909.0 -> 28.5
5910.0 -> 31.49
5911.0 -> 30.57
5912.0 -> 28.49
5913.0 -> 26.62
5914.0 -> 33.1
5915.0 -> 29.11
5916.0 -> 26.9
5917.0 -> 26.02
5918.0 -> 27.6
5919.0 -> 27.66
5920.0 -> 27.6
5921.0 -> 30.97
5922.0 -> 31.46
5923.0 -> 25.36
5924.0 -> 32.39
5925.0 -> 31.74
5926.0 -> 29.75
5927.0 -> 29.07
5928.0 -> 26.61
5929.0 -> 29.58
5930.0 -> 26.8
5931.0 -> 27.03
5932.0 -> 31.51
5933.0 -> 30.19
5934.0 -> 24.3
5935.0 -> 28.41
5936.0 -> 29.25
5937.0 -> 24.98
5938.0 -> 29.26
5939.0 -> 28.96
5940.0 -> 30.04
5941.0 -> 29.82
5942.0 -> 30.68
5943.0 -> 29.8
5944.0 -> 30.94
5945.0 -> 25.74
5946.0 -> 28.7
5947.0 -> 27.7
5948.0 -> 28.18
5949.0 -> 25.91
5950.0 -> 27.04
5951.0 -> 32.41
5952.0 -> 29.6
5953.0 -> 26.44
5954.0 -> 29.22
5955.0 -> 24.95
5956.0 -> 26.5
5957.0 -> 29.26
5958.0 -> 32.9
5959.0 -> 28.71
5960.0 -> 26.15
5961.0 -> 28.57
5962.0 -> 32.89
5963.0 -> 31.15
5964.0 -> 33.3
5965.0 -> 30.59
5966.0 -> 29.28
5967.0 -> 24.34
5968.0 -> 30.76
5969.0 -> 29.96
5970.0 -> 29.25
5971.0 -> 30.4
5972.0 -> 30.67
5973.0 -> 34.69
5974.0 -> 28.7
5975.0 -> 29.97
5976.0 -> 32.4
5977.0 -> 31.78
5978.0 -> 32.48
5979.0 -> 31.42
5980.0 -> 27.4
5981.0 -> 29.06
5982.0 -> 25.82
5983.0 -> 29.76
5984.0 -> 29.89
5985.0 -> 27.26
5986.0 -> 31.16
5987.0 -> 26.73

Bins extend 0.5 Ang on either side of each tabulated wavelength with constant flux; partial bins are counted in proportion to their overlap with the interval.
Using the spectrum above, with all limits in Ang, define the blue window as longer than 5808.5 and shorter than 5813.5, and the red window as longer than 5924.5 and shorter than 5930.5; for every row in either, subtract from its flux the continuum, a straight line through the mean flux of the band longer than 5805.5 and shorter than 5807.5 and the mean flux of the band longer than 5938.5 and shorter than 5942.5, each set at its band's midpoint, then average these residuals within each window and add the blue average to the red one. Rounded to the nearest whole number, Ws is 0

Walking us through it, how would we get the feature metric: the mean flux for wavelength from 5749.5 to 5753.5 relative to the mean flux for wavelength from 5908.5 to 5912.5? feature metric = 0.97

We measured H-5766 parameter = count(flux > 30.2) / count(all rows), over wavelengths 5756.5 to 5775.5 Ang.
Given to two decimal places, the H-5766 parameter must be 0.53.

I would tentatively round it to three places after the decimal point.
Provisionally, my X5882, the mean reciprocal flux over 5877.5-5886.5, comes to 0.037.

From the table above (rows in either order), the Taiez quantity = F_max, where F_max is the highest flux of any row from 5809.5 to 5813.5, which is 34.98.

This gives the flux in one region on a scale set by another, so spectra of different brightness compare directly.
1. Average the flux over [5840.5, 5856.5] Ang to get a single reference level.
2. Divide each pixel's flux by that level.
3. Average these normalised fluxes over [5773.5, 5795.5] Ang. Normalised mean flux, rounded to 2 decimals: 1.03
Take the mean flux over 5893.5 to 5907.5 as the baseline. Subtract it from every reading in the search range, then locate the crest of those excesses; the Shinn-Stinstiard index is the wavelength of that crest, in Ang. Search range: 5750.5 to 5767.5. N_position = 5756.0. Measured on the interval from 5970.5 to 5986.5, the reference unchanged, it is 5973.0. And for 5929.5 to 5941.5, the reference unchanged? 5932.0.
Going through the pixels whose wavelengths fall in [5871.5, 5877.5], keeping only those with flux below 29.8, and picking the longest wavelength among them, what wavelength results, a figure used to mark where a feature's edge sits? 5877.0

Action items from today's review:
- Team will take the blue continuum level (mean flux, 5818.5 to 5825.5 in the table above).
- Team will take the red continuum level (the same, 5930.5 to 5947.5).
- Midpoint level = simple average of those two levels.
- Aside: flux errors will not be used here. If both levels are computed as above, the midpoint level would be 30.1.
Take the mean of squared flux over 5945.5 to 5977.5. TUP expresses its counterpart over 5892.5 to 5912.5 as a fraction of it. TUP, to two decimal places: 0.81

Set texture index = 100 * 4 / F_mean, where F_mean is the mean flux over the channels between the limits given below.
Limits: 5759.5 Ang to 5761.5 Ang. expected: 13.1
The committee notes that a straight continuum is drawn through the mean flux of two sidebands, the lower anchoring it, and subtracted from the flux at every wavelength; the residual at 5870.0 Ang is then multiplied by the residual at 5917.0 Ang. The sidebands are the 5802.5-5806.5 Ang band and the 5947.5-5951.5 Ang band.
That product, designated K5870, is -15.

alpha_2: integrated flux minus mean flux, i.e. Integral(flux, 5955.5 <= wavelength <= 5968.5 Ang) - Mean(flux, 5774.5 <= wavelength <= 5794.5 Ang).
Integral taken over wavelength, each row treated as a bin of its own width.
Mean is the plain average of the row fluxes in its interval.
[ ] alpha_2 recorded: 354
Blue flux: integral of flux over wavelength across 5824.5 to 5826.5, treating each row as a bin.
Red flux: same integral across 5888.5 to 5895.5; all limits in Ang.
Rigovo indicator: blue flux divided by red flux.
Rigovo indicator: 0.33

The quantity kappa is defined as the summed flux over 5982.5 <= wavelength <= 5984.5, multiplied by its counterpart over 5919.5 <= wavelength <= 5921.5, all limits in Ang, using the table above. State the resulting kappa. 3494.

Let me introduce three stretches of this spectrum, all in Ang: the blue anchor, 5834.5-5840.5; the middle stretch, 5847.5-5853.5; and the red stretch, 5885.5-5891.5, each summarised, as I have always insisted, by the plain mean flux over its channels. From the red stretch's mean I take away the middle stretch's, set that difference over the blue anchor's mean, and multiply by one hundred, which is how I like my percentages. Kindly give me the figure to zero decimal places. -16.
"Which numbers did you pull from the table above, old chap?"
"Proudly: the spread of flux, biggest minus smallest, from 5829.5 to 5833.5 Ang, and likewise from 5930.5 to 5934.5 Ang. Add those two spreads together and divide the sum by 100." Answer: 0.129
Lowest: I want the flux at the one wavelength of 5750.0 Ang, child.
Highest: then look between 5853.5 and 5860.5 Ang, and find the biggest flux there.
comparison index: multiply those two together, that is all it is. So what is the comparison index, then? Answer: 929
